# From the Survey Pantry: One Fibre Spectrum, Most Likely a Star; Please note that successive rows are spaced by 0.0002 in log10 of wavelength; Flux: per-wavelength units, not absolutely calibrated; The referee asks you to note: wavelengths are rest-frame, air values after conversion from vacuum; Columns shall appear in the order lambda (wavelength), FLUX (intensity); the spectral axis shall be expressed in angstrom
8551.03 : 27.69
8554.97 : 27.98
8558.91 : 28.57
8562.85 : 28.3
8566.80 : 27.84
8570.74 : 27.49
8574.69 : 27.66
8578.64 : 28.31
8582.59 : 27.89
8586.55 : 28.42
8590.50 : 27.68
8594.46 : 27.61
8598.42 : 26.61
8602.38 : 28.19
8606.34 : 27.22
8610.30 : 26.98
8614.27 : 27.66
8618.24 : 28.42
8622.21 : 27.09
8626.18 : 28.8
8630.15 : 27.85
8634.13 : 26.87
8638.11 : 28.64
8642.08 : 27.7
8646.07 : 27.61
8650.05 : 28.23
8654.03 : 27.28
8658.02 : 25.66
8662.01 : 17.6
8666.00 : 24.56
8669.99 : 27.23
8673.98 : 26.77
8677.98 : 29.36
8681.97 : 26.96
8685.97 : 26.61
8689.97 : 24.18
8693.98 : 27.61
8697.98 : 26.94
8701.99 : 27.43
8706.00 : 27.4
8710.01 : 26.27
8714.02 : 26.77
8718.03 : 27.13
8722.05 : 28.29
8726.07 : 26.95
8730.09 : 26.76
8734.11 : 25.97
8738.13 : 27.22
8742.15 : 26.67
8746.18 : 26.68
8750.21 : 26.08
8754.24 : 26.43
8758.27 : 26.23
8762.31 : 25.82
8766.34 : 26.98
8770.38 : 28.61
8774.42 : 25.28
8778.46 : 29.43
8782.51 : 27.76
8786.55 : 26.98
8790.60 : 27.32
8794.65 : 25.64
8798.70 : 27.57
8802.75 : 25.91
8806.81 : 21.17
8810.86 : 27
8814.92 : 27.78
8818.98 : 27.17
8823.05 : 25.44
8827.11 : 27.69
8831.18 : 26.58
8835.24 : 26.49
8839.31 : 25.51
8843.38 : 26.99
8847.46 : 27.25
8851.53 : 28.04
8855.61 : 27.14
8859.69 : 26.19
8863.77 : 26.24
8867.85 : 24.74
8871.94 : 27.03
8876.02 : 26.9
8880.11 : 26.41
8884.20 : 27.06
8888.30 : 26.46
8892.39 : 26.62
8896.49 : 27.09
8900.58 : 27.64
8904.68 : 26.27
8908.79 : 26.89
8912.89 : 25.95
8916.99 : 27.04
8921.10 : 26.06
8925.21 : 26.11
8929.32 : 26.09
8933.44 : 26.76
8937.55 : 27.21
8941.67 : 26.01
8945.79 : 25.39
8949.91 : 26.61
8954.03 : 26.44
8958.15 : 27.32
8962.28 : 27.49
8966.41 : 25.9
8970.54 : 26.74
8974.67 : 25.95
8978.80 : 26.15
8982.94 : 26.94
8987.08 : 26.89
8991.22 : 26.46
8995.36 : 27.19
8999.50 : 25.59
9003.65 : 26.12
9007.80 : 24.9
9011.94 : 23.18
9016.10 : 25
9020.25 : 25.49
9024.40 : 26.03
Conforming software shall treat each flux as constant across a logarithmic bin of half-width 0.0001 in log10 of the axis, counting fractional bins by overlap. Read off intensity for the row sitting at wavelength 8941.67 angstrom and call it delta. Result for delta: 26.01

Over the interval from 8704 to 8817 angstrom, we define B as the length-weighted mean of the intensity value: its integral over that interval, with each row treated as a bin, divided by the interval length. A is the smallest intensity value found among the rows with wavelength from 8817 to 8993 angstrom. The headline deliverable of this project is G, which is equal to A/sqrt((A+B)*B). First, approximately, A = 24.74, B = 26.7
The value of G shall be 0.667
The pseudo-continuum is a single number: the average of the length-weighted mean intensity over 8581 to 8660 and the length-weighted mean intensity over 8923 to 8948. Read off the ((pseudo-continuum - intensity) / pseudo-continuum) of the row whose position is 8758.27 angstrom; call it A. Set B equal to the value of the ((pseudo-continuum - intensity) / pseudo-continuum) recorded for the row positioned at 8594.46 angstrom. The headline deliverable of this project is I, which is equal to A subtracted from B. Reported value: -0.05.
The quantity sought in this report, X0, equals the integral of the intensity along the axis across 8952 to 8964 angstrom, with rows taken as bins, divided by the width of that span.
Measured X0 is 27.1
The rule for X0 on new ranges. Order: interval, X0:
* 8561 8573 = 27.9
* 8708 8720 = 26.7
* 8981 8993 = 26.8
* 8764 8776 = 27.0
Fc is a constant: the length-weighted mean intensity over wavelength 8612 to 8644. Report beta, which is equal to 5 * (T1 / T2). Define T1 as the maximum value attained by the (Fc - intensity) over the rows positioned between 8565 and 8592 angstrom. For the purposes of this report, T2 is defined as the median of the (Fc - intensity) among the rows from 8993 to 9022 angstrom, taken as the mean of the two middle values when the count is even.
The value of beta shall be 1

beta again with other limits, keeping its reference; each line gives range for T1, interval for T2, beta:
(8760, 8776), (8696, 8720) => 15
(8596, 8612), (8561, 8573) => 202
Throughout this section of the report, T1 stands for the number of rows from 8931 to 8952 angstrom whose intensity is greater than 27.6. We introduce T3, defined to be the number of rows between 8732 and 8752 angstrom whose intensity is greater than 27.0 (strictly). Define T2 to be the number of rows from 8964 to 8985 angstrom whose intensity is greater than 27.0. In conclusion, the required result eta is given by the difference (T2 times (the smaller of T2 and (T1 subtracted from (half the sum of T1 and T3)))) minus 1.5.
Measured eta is -1.50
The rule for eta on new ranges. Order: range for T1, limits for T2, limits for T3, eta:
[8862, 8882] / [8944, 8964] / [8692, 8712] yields 1.50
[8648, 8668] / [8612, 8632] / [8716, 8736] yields 1.00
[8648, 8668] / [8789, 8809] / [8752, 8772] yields -1.50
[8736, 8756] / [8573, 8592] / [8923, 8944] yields 1.00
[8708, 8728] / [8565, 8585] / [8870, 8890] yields 1.00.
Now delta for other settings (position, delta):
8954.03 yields 26.44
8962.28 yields 27.49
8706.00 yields 27.4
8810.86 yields 27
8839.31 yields 25.51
